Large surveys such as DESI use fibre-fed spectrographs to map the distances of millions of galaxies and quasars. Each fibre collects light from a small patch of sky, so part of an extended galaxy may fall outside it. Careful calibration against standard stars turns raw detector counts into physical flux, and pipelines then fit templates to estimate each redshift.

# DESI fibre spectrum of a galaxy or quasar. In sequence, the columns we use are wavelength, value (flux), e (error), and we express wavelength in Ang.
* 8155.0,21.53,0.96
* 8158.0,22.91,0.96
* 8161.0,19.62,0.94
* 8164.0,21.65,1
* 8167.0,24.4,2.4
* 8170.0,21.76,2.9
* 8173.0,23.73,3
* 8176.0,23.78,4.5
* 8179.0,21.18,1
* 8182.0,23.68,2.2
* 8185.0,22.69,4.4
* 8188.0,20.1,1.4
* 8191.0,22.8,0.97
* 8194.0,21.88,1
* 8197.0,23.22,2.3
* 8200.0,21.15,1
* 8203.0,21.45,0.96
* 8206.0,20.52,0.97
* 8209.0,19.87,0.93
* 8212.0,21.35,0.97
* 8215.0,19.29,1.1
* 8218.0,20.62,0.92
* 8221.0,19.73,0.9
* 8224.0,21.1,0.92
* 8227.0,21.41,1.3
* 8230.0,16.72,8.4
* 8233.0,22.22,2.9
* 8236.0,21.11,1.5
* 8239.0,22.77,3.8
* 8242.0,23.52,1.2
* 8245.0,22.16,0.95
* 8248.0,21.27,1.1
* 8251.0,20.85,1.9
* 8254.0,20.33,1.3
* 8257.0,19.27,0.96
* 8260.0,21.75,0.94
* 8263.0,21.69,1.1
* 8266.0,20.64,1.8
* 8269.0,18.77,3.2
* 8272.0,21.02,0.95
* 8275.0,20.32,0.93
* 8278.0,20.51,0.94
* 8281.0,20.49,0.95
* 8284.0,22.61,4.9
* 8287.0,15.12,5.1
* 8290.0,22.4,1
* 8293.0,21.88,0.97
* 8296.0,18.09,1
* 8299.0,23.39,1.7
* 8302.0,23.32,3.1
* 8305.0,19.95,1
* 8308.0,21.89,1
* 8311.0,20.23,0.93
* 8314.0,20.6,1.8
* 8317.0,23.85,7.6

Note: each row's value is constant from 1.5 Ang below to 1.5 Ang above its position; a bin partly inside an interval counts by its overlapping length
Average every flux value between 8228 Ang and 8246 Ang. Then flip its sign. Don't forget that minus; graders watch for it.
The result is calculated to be -21.4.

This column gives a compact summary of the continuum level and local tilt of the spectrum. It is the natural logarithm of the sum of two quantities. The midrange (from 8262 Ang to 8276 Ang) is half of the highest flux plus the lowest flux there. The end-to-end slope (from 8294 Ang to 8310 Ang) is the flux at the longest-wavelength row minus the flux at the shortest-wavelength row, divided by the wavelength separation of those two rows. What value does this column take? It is 3.02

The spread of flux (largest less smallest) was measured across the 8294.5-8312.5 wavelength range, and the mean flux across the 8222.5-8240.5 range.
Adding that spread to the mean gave 26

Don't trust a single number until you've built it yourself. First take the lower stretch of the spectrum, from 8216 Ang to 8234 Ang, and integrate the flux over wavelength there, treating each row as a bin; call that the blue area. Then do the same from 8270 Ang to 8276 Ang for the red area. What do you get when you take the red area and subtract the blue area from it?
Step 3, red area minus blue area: -241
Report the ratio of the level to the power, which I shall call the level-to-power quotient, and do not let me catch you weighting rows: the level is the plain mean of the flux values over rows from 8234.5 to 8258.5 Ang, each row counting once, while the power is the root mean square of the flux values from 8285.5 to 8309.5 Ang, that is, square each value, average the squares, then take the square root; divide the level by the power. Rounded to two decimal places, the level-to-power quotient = 1.02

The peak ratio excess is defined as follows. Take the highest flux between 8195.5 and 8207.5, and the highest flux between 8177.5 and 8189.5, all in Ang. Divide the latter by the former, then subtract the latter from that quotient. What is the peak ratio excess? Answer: -22.7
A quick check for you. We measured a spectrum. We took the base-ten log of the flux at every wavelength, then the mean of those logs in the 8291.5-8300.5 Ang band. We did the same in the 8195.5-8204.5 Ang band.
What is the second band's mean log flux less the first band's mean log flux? 0.019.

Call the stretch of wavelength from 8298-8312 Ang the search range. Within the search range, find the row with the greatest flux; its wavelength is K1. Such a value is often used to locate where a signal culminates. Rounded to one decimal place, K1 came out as 8299.0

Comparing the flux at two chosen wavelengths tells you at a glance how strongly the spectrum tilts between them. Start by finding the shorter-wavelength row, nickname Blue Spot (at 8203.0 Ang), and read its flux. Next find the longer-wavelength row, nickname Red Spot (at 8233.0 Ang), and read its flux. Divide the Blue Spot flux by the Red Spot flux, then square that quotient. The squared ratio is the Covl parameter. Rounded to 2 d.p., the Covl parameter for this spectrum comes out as 0.93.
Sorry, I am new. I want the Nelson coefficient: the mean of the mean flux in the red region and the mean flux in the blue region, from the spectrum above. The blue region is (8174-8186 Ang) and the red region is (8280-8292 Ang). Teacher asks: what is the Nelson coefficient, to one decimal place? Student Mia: 21.5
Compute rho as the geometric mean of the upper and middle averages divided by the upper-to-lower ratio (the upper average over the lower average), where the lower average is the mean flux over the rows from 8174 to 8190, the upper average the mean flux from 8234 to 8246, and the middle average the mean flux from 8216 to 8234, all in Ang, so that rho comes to 21.2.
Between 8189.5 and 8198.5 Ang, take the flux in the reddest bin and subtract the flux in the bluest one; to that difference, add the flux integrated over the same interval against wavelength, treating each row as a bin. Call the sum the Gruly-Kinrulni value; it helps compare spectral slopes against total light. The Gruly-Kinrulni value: 204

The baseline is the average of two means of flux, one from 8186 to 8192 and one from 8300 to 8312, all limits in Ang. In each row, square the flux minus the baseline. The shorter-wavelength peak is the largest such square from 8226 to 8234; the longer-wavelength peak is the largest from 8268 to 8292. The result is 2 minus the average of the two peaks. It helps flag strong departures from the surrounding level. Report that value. -29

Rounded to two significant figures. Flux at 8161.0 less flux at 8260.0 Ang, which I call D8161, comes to -2.1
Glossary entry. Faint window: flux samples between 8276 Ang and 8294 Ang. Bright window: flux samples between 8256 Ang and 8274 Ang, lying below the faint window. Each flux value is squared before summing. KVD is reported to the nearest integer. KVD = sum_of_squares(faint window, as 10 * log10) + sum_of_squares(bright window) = 2569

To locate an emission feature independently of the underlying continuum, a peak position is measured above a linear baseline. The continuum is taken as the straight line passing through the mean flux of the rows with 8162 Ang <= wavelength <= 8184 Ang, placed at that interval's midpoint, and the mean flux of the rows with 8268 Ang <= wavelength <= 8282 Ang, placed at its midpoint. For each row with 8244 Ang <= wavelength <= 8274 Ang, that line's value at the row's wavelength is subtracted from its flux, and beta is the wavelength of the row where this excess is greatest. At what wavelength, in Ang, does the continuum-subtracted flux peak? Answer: 8245.0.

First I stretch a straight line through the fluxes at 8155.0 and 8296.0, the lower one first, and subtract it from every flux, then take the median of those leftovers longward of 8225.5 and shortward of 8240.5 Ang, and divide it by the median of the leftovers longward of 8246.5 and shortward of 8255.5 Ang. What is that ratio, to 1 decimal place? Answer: 1.0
